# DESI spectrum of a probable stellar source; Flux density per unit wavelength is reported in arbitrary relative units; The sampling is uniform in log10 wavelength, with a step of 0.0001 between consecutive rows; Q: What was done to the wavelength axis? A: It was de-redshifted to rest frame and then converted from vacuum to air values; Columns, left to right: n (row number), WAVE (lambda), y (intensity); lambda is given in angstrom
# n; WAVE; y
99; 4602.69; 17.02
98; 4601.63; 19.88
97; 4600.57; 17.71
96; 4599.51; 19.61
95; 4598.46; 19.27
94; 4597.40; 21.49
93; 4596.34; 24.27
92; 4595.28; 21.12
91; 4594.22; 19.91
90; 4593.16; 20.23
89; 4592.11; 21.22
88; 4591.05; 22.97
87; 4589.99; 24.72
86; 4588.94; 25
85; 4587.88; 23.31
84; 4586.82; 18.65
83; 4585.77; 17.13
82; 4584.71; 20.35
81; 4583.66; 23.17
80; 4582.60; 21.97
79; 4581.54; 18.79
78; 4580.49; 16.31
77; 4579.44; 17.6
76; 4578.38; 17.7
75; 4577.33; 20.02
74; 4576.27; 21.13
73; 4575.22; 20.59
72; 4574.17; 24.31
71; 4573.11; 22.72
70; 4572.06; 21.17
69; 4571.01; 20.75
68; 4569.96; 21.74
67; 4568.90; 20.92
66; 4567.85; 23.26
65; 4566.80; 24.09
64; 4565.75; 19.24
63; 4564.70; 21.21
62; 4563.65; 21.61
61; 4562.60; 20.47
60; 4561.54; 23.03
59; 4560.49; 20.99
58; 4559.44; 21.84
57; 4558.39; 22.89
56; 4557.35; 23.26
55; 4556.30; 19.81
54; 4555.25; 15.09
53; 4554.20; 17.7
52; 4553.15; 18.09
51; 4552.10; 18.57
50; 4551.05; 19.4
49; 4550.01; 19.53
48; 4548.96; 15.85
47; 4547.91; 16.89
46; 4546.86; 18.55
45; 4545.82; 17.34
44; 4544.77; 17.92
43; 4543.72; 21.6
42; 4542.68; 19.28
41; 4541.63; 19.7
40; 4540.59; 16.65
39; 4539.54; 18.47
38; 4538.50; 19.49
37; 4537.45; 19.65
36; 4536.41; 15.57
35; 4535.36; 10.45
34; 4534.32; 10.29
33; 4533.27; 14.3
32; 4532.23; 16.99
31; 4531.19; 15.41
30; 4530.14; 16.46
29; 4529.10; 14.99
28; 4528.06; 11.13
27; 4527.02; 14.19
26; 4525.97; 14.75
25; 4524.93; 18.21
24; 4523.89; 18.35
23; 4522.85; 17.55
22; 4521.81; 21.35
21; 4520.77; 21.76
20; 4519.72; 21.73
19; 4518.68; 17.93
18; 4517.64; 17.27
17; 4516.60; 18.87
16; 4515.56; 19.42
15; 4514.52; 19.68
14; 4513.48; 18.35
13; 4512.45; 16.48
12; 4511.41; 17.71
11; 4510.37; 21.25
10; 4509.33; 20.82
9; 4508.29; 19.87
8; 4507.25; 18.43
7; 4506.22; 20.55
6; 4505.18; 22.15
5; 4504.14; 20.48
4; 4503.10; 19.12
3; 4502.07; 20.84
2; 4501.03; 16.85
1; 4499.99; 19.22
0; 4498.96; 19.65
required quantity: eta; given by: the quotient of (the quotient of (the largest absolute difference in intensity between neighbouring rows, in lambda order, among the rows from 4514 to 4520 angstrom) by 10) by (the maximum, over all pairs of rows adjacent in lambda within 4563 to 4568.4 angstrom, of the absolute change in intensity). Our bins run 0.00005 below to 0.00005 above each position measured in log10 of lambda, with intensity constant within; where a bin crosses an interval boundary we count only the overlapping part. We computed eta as 0.078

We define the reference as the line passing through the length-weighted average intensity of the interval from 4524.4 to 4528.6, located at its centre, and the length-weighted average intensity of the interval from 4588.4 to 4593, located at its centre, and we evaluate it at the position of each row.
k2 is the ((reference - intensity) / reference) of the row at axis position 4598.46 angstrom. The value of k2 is 0.2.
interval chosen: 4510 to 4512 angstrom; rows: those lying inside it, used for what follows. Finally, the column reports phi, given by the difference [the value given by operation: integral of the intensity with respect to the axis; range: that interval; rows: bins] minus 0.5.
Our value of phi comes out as 38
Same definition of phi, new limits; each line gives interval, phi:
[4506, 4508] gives 38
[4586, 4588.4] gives 49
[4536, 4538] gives 35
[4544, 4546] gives 36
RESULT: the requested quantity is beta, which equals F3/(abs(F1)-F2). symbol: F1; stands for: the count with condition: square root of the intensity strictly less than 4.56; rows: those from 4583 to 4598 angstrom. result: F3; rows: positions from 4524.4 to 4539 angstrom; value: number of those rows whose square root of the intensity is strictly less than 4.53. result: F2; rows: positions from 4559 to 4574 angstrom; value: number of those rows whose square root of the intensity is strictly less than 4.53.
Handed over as 5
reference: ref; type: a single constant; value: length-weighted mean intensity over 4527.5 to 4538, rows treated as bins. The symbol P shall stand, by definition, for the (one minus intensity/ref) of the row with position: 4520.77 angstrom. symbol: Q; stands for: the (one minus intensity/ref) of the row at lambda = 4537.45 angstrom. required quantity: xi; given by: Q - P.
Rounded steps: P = -0.5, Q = -0.35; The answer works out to 0.1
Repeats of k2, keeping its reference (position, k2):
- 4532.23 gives -0.1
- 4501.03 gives -0.5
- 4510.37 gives -0.7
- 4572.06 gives 0.0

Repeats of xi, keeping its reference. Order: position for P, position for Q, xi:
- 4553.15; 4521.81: -0.2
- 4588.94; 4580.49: 0.6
